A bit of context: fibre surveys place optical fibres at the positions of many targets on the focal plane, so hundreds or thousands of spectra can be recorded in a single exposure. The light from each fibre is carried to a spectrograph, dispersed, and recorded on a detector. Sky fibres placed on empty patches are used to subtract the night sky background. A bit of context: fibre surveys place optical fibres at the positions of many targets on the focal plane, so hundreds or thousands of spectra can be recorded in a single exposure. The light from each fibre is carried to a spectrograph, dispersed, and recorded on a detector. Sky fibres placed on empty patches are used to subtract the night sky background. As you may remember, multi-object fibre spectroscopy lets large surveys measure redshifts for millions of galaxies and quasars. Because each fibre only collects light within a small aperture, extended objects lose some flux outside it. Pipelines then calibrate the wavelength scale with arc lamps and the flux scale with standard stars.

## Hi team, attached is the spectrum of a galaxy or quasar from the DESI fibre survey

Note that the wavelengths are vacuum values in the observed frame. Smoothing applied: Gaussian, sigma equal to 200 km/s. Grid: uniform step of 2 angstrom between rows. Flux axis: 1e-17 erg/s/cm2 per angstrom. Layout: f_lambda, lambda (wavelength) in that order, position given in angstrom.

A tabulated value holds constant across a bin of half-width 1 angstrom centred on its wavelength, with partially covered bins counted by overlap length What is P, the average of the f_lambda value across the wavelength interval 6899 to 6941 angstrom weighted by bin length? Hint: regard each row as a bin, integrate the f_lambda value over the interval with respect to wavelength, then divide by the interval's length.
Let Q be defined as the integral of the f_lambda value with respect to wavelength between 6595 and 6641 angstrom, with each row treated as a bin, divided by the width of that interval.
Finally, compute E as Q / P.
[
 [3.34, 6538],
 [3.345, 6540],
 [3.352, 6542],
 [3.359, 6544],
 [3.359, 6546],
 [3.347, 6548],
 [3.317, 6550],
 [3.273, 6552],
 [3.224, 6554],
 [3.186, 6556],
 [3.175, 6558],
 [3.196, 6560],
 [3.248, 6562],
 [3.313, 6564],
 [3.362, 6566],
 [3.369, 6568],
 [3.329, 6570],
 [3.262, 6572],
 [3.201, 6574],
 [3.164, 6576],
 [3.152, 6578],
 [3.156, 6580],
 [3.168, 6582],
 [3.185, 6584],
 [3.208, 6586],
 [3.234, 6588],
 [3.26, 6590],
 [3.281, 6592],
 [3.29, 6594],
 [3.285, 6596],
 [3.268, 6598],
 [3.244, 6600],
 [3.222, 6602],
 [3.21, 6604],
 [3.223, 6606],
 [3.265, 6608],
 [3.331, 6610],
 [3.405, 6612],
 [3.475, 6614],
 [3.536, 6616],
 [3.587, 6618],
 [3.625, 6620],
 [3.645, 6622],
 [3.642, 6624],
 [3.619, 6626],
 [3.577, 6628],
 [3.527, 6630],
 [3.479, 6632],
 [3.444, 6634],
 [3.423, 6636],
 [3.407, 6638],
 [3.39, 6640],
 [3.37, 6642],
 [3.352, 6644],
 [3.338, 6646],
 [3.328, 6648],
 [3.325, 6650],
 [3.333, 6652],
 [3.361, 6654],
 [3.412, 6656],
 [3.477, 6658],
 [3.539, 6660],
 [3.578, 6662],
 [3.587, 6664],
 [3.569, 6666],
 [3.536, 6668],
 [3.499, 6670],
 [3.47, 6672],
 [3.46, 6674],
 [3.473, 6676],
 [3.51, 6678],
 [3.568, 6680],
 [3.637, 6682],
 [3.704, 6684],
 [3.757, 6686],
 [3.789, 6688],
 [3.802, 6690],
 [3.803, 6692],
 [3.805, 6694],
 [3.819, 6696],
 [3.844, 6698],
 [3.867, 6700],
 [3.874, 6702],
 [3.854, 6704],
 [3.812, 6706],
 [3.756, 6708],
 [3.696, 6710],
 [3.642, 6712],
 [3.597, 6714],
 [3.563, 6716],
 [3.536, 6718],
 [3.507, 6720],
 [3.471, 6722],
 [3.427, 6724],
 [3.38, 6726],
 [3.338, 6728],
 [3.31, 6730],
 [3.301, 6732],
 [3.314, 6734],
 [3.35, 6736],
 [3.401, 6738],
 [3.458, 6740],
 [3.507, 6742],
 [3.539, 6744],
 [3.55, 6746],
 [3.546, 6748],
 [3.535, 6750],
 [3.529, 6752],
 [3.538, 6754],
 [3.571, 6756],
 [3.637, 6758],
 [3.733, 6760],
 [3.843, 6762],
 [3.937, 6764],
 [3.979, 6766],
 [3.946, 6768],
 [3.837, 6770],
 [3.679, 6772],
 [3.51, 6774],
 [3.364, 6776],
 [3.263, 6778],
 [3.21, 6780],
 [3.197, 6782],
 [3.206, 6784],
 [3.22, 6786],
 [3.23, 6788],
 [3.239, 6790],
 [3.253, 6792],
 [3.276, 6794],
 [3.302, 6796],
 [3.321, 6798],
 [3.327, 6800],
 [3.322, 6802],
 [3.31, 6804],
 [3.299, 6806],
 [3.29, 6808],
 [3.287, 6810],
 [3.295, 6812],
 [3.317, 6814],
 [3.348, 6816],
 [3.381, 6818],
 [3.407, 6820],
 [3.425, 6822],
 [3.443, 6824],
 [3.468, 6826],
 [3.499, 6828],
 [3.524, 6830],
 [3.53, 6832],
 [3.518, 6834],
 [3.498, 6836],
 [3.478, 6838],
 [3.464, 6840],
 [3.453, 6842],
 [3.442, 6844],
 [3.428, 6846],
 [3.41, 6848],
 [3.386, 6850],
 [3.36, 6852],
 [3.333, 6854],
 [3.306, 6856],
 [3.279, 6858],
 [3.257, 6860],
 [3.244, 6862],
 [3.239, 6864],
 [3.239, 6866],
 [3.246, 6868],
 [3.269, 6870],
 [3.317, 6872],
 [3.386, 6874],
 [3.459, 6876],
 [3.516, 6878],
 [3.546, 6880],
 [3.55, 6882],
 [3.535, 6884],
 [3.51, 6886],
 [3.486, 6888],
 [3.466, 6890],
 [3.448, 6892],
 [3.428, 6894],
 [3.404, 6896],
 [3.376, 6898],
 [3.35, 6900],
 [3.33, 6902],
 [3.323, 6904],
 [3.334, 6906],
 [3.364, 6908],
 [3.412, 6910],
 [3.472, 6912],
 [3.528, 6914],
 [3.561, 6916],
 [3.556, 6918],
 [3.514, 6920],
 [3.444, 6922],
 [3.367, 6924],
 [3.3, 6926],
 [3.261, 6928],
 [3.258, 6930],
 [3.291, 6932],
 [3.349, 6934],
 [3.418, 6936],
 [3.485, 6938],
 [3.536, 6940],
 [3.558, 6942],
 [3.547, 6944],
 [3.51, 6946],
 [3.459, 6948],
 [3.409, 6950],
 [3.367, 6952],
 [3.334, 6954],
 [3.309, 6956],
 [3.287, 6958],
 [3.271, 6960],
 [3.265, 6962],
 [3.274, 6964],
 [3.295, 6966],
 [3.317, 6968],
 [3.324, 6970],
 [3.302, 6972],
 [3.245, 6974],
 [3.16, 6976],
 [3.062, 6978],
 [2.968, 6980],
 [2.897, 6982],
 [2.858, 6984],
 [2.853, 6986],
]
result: 1.01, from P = 3.40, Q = 3.43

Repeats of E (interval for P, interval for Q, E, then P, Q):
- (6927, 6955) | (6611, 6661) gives 1.02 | 3.41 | 3.46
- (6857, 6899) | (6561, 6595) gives 0.96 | 3.39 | 3.25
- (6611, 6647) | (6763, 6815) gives 0.97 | 3.49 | 3.40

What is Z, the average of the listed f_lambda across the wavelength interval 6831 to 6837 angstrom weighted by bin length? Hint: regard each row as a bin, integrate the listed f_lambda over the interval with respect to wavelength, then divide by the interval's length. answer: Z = 3.52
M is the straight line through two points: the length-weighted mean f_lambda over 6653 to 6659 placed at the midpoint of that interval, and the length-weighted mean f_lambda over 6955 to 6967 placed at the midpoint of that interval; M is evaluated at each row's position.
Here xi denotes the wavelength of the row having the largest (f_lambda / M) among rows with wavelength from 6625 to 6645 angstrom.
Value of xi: 6626 angstrom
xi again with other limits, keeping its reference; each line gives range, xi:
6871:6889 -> 6882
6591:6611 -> 6610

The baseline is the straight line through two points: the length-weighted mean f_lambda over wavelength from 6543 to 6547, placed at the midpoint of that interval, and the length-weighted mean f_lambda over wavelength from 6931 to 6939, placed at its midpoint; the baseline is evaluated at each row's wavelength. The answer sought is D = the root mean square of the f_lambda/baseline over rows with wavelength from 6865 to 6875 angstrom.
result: 0.97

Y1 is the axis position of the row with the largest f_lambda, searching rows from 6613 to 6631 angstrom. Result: 6622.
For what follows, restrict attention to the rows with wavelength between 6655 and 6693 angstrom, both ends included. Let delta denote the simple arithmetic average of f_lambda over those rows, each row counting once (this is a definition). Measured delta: 3.59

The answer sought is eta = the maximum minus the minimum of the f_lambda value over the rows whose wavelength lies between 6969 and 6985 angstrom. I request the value 0.47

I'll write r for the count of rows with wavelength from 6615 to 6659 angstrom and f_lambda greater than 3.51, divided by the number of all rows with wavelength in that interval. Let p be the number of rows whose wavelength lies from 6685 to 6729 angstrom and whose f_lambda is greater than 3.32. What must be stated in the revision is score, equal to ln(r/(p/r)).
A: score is -5.1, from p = 22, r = 0.36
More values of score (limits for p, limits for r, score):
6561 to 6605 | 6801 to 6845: -5.1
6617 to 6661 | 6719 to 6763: -4.7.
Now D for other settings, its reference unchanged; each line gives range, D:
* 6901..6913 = 1.00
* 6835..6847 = 1.02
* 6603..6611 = 0.97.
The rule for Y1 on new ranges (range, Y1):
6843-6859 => 6844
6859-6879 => 6878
